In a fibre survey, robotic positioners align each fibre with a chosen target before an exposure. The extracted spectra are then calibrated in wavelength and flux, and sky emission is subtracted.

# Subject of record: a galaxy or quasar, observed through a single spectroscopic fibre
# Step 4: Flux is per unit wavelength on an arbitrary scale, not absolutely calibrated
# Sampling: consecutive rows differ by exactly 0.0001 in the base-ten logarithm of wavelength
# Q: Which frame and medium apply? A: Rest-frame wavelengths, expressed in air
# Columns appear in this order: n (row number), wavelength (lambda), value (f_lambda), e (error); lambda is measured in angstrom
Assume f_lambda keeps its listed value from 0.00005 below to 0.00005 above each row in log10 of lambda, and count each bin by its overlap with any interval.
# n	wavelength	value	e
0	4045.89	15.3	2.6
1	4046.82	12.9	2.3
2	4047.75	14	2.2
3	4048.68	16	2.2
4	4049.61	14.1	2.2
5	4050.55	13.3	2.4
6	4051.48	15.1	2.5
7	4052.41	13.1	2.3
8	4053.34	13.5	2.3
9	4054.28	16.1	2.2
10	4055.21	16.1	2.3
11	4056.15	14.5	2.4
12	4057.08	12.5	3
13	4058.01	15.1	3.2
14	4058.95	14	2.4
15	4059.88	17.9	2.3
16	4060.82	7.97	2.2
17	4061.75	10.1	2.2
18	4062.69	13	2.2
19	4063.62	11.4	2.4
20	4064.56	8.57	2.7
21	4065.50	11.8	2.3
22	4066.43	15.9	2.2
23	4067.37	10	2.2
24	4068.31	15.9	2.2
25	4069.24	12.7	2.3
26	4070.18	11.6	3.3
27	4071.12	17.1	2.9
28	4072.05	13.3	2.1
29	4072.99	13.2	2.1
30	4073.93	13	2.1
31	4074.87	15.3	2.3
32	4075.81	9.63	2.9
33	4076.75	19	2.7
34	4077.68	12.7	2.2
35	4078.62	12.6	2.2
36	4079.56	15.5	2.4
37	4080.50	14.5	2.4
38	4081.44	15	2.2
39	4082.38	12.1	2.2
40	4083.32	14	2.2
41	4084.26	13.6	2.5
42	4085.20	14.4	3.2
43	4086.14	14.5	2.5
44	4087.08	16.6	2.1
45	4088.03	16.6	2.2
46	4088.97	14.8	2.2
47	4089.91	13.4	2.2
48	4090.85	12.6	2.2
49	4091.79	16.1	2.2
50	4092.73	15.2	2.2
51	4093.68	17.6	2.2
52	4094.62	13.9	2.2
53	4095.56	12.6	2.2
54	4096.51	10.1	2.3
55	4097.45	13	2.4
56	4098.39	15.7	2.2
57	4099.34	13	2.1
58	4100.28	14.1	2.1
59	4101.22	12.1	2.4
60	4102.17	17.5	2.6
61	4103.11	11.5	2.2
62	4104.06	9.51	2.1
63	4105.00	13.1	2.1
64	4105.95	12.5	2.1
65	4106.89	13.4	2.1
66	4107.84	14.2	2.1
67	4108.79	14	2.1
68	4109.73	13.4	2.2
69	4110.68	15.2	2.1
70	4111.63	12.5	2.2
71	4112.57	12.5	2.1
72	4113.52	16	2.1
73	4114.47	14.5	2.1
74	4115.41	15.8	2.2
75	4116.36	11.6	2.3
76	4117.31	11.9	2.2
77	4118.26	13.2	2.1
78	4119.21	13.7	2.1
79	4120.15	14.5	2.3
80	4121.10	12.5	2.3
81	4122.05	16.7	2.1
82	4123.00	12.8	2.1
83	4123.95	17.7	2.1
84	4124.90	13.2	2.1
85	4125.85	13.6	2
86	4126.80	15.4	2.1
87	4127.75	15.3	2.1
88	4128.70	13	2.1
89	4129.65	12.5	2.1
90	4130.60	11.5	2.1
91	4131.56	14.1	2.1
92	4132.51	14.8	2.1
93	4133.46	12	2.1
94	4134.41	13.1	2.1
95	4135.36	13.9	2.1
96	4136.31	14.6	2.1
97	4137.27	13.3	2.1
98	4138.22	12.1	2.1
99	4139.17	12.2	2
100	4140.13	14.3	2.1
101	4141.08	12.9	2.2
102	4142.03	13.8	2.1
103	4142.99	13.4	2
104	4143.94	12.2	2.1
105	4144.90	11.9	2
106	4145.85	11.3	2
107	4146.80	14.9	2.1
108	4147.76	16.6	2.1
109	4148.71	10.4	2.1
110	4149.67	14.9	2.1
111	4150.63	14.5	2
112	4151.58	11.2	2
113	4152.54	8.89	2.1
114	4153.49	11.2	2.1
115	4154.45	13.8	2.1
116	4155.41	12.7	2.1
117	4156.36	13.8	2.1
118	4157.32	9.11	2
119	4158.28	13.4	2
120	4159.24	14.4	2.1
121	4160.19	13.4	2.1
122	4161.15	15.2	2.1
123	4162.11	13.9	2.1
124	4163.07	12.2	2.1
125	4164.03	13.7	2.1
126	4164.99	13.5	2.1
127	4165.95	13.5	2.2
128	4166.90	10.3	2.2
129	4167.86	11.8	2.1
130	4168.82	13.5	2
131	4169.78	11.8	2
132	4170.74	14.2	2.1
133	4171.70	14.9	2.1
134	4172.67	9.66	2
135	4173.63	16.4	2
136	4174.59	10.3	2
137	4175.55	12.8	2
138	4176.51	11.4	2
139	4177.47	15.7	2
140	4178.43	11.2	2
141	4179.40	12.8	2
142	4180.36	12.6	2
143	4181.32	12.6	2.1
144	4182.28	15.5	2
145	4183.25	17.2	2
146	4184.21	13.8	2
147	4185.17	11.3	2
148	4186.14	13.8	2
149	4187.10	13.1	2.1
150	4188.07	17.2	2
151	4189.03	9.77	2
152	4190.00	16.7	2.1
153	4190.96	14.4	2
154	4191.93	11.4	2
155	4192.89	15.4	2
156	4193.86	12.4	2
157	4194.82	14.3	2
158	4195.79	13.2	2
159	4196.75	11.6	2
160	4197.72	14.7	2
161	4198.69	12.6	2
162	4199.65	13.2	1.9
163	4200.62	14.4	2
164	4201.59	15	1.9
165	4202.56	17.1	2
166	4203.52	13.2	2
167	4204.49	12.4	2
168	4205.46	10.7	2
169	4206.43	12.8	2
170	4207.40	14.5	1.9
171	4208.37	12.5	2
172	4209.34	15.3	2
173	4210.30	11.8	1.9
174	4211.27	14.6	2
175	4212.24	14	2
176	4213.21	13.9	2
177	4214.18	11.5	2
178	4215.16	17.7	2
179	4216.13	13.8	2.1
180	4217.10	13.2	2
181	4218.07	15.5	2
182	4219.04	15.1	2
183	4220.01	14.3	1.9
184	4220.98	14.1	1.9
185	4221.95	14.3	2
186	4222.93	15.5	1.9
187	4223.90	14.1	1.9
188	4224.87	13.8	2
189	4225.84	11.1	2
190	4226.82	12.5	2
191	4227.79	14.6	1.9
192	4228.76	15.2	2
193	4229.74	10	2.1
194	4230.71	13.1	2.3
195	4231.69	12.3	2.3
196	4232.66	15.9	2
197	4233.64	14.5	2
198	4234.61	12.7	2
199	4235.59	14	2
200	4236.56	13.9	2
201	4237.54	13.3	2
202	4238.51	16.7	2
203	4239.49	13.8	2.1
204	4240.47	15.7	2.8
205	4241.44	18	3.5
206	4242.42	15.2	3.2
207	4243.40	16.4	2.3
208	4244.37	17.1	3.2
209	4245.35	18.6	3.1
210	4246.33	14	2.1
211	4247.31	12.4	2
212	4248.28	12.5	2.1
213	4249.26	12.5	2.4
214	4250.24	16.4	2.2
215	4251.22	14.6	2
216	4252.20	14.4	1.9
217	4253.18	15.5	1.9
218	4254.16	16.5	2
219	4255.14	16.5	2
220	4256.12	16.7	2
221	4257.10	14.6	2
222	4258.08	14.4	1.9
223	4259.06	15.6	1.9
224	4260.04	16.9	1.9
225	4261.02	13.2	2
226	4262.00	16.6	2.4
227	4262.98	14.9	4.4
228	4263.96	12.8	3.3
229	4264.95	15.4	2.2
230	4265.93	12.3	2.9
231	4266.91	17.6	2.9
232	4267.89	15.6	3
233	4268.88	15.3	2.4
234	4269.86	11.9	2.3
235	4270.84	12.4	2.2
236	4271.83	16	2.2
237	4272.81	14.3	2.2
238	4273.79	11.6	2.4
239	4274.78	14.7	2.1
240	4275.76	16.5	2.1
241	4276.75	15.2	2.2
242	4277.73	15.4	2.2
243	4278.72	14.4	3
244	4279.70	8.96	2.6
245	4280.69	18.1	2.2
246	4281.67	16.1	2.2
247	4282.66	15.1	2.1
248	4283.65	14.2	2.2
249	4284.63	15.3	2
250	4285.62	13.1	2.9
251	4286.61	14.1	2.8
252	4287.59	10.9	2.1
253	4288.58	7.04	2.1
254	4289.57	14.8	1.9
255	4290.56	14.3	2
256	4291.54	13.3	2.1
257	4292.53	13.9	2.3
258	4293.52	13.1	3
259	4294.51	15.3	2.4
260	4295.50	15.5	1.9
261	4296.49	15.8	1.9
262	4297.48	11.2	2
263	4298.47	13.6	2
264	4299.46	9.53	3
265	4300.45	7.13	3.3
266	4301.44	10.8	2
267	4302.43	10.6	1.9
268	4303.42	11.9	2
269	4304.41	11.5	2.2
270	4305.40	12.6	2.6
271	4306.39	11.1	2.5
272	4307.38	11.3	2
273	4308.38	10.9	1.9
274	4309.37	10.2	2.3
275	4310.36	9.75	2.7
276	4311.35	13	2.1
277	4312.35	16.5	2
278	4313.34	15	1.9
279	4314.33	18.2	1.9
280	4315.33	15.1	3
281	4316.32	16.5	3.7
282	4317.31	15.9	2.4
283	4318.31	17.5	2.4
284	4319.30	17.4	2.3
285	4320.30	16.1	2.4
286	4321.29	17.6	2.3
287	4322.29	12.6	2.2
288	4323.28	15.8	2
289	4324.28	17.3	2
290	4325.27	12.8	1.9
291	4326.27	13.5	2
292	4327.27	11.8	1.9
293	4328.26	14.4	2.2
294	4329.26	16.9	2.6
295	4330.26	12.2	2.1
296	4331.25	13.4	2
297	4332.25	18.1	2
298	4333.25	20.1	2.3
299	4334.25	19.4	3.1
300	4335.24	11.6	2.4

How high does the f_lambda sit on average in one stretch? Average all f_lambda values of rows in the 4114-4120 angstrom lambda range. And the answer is 13.5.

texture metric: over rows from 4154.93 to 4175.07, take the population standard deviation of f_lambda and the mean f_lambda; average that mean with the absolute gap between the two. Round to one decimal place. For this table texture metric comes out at 12.0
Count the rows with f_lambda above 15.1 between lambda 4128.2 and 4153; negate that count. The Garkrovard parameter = -1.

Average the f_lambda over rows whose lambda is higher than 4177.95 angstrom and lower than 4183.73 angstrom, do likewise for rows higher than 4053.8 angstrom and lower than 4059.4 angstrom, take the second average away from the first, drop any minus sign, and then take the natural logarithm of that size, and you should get 0.06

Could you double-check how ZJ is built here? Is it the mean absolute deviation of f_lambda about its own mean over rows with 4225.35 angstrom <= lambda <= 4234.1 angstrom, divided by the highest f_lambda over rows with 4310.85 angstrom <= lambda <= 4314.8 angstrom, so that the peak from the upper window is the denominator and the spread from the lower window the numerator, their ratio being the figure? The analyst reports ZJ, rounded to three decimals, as 0.088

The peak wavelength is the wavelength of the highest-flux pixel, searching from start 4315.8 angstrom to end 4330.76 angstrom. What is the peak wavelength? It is 4321.29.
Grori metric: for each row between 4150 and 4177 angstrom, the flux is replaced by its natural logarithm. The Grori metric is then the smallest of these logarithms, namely 2.18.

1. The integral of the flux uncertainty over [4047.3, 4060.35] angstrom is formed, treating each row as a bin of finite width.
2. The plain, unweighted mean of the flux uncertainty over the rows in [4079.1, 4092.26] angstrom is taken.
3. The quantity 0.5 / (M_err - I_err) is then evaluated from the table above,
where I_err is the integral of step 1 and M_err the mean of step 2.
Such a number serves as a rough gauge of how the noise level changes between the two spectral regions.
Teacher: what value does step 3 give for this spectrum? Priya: -0.0171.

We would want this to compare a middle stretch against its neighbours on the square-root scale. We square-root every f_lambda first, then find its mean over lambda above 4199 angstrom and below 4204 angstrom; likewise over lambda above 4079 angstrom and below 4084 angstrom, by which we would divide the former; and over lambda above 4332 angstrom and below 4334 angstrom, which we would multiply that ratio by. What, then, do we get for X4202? 4.4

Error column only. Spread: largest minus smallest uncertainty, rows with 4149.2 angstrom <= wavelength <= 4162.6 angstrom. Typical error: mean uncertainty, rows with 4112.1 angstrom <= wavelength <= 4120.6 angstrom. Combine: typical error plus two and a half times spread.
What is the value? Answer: 2.42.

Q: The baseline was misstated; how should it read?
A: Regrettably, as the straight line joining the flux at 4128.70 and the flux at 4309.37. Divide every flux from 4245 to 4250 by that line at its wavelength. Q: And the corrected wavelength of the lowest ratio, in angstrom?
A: 4247.31 angstrom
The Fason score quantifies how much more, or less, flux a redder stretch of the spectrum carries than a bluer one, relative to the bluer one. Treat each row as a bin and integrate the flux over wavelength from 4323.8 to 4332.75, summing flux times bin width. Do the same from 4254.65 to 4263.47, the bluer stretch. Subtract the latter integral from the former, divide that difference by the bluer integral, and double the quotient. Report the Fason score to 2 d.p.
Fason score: -0.10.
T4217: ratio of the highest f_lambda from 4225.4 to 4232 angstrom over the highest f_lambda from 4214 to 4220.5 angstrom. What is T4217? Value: 0.86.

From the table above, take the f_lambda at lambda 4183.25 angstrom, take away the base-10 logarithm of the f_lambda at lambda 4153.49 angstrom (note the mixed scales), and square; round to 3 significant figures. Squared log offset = 261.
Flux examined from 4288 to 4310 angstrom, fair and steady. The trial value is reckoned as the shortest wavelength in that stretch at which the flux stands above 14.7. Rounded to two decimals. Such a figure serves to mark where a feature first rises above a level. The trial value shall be 4289.57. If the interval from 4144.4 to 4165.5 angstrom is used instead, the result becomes 4146.80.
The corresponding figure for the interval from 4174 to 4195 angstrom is 4177.47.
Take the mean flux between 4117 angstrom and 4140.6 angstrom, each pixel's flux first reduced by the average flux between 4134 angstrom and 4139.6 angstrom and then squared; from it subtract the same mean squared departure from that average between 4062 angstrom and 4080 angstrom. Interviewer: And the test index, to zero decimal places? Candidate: -4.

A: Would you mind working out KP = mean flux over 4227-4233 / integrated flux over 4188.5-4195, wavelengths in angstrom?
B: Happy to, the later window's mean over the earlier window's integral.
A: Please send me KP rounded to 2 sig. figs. 0.15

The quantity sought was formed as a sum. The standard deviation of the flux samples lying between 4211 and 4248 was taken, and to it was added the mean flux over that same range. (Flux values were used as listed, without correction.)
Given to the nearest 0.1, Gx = 16.2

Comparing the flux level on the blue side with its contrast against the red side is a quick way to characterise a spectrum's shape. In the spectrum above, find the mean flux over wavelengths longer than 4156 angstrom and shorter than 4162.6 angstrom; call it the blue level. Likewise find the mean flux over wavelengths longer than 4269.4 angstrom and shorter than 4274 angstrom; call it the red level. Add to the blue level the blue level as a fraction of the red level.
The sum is 14.3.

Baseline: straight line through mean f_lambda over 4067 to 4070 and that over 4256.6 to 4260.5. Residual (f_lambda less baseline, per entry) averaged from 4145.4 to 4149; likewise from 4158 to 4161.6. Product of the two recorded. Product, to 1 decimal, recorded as 0.0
